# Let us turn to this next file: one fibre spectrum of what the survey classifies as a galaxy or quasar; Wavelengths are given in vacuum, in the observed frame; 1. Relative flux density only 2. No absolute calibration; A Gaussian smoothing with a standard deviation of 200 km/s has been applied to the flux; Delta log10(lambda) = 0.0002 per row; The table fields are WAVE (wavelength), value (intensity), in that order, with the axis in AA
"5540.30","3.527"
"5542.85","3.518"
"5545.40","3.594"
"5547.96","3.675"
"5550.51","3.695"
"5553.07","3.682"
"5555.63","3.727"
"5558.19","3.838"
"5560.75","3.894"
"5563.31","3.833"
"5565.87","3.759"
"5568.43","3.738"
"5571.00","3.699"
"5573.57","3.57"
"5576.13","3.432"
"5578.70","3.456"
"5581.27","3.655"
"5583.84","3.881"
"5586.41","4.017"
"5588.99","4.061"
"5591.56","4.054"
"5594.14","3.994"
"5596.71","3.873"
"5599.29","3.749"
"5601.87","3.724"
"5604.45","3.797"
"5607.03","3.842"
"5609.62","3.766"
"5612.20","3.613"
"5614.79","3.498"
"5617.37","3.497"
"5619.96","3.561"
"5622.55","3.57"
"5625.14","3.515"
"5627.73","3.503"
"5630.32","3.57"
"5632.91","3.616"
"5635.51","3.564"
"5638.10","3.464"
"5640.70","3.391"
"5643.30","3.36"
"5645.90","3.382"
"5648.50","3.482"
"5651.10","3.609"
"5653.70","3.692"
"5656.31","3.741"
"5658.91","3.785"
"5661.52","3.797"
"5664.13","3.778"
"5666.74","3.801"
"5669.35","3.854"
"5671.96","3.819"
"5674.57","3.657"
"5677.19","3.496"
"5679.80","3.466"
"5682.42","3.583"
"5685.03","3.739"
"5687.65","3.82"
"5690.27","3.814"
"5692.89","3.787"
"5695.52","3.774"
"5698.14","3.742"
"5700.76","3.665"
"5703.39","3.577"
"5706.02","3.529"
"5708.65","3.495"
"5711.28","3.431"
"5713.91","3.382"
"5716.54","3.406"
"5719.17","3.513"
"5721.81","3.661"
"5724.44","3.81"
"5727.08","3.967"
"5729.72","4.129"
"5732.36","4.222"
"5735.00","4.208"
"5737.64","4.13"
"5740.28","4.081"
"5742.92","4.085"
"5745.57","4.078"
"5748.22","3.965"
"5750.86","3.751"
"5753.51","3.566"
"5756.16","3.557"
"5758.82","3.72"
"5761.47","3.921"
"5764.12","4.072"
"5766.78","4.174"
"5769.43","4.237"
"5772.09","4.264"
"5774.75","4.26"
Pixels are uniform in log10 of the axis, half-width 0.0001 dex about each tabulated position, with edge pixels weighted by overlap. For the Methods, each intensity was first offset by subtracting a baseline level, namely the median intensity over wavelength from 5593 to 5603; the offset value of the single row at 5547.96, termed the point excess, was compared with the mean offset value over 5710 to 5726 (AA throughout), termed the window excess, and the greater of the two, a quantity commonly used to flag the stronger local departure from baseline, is -0.14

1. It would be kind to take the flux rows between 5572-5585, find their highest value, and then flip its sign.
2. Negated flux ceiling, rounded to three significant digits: -3.88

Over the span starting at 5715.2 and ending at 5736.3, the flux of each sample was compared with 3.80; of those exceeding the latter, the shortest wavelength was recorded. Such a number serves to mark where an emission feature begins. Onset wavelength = 5724.44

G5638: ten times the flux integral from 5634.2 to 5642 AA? 271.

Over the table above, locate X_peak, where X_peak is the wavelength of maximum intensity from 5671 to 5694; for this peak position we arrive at 5687.65 AA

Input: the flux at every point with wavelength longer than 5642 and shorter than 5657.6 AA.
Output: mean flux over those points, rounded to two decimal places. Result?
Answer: 3.54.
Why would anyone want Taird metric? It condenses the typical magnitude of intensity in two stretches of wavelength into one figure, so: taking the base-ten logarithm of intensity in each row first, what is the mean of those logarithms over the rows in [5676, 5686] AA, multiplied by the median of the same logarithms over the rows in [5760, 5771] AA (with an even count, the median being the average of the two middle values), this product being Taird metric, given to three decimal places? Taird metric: 0.340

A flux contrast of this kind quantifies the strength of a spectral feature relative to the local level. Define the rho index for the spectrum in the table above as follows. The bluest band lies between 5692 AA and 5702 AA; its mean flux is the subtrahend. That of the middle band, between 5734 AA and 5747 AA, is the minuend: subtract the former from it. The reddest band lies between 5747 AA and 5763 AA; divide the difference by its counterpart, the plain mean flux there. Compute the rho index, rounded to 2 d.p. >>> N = 0.10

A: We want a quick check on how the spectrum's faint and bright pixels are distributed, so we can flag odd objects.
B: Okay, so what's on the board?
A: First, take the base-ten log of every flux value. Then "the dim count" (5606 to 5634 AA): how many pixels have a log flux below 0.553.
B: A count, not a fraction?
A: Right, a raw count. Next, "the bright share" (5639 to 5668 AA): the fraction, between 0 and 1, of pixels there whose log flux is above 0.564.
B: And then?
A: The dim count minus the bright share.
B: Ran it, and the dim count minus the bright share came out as 6.5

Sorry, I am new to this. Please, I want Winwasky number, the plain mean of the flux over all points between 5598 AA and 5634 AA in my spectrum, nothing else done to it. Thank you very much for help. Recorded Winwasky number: 3.63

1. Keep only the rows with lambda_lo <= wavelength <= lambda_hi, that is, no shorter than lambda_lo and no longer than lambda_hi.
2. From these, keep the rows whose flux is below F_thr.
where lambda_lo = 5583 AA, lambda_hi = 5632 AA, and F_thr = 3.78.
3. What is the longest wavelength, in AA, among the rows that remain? 5630.32 AA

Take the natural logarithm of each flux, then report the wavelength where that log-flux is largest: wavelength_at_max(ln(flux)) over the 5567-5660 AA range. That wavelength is 5588.99 AA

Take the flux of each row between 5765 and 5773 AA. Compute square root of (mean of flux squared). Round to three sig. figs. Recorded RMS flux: 4.23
